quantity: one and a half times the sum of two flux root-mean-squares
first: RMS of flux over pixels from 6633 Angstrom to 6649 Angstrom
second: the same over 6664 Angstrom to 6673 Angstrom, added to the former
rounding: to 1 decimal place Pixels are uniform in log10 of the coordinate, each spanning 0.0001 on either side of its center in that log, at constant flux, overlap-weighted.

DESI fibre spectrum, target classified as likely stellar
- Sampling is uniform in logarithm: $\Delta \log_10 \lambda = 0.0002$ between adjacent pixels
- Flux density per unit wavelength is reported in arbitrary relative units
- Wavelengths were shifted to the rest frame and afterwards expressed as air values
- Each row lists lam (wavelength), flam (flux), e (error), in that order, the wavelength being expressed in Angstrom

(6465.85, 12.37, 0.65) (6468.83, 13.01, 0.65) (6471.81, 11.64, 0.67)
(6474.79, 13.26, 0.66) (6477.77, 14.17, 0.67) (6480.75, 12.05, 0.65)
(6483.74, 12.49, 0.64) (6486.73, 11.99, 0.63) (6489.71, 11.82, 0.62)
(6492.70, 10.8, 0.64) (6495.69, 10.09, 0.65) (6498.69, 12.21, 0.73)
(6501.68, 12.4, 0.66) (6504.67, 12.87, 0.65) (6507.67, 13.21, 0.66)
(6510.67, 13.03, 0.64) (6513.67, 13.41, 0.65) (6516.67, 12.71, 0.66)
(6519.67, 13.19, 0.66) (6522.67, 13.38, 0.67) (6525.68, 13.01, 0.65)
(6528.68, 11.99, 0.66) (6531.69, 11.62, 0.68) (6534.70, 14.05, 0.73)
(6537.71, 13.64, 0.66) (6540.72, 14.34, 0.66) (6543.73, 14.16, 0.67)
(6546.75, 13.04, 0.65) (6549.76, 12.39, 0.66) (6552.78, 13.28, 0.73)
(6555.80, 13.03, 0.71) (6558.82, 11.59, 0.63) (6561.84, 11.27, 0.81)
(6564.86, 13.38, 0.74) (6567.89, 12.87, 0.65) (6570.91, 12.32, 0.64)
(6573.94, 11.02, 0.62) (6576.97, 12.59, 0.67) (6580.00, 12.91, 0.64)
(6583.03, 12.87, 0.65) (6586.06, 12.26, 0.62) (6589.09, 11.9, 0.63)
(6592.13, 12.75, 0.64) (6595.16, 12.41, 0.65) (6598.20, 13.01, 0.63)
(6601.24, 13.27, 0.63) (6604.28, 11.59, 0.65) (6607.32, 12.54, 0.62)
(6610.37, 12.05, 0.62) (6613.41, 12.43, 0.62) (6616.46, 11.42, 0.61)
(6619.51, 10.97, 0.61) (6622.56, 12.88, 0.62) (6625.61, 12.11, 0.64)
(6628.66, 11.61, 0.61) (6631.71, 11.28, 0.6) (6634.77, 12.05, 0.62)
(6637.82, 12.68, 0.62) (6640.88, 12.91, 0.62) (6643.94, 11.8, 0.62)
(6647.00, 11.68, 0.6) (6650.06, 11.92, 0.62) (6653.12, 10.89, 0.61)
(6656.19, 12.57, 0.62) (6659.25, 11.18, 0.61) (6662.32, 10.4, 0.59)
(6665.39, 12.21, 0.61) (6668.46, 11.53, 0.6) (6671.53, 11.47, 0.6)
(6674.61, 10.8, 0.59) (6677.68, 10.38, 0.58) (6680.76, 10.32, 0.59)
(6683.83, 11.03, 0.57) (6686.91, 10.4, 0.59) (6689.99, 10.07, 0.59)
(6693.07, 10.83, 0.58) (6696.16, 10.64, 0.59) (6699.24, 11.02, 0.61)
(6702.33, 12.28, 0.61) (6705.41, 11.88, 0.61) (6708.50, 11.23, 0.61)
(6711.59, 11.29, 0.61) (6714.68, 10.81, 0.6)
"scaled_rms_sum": 36.0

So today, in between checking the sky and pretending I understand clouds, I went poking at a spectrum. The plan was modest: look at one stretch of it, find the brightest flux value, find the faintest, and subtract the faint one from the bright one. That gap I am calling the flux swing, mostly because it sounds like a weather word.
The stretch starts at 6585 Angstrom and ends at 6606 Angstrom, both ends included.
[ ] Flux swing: 1.7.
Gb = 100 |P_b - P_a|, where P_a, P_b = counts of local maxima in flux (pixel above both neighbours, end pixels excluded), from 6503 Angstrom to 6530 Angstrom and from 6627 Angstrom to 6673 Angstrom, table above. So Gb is 100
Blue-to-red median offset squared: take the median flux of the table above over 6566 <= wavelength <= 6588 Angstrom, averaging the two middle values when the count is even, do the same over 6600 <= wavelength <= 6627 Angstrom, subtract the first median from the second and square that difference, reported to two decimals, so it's 0.23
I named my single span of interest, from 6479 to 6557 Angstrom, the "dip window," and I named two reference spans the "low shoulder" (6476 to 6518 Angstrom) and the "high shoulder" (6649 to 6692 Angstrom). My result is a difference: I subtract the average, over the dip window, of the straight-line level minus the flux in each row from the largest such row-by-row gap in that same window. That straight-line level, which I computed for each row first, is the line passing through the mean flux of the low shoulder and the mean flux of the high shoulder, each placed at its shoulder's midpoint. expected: 2.78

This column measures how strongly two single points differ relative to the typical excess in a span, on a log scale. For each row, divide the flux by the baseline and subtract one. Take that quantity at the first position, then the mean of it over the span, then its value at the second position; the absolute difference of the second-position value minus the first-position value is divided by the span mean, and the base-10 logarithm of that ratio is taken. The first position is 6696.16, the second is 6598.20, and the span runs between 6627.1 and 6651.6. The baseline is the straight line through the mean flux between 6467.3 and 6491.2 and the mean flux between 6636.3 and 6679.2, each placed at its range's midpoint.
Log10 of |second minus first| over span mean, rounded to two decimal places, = 0.80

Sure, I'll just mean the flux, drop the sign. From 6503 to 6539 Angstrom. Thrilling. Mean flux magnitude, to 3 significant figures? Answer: 13.0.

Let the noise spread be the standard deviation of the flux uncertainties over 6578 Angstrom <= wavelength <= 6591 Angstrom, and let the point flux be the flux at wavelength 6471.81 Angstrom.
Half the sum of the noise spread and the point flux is 5.83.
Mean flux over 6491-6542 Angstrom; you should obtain 12.7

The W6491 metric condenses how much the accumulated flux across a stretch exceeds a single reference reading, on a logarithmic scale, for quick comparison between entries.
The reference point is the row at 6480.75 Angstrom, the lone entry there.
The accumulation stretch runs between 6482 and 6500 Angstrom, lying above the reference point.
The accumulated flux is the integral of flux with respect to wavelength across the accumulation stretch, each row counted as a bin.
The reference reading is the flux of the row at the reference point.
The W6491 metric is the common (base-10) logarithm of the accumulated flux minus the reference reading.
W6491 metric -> 2.29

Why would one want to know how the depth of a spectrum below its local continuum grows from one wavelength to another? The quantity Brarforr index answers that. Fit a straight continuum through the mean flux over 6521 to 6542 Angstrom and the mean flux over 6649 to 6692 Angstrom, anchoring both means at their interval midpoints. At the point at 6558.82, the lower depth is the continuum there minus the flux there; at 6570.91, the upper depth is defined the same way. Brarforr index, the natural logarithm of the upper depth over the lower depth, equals -1.6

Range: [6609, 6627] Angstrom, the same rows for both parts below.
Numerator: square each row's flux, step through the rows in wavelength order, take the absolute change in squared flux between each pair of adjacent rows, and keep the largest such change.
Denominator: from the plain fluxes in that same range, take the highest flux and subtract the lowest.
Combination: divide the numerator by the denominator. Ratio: 24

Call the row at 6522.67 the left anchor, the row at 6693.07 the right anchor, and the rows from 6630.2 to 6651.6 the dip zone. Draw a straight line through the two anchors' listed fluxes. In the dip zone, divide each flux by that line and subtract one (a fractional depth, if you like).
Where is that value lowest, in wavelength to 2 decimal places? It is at 6631.71 Angstrom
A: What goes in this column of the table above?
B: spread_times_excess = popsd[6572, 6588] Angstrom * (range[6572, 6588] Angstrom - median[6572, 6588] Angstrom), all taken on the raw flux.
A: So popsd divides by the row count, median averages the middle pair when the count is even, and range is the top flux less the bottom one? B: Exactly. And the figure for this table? -7.4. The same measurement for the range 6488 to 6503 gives -8.4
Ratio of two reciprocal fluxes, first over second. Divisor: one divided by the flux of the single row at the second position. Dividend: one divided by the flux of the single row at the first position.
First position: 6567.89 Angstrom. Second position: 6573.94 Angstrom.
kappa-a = 0.86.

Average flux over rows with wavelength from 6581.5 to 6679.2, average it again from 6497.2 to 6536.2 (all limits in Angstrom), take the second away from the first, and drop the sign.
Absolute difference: 0.9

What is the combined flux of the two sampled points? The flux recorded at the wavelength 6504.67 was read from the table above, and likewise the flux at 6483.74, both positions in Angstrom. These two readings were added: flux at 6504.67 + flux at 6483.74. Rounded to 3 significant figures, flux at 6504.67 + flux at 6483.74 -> 25.4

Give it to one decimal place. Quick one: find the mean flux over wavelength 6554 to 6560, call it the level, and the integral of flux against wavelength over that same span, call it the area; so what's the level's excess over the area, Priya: -62.0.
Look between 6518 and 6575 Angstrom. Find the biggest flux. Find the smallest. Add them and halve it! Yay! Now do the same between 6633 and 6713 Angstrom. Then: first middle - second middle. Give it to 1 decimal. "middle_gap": 1.2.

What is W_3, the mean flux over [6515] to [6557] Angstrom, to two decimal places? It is 13.13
